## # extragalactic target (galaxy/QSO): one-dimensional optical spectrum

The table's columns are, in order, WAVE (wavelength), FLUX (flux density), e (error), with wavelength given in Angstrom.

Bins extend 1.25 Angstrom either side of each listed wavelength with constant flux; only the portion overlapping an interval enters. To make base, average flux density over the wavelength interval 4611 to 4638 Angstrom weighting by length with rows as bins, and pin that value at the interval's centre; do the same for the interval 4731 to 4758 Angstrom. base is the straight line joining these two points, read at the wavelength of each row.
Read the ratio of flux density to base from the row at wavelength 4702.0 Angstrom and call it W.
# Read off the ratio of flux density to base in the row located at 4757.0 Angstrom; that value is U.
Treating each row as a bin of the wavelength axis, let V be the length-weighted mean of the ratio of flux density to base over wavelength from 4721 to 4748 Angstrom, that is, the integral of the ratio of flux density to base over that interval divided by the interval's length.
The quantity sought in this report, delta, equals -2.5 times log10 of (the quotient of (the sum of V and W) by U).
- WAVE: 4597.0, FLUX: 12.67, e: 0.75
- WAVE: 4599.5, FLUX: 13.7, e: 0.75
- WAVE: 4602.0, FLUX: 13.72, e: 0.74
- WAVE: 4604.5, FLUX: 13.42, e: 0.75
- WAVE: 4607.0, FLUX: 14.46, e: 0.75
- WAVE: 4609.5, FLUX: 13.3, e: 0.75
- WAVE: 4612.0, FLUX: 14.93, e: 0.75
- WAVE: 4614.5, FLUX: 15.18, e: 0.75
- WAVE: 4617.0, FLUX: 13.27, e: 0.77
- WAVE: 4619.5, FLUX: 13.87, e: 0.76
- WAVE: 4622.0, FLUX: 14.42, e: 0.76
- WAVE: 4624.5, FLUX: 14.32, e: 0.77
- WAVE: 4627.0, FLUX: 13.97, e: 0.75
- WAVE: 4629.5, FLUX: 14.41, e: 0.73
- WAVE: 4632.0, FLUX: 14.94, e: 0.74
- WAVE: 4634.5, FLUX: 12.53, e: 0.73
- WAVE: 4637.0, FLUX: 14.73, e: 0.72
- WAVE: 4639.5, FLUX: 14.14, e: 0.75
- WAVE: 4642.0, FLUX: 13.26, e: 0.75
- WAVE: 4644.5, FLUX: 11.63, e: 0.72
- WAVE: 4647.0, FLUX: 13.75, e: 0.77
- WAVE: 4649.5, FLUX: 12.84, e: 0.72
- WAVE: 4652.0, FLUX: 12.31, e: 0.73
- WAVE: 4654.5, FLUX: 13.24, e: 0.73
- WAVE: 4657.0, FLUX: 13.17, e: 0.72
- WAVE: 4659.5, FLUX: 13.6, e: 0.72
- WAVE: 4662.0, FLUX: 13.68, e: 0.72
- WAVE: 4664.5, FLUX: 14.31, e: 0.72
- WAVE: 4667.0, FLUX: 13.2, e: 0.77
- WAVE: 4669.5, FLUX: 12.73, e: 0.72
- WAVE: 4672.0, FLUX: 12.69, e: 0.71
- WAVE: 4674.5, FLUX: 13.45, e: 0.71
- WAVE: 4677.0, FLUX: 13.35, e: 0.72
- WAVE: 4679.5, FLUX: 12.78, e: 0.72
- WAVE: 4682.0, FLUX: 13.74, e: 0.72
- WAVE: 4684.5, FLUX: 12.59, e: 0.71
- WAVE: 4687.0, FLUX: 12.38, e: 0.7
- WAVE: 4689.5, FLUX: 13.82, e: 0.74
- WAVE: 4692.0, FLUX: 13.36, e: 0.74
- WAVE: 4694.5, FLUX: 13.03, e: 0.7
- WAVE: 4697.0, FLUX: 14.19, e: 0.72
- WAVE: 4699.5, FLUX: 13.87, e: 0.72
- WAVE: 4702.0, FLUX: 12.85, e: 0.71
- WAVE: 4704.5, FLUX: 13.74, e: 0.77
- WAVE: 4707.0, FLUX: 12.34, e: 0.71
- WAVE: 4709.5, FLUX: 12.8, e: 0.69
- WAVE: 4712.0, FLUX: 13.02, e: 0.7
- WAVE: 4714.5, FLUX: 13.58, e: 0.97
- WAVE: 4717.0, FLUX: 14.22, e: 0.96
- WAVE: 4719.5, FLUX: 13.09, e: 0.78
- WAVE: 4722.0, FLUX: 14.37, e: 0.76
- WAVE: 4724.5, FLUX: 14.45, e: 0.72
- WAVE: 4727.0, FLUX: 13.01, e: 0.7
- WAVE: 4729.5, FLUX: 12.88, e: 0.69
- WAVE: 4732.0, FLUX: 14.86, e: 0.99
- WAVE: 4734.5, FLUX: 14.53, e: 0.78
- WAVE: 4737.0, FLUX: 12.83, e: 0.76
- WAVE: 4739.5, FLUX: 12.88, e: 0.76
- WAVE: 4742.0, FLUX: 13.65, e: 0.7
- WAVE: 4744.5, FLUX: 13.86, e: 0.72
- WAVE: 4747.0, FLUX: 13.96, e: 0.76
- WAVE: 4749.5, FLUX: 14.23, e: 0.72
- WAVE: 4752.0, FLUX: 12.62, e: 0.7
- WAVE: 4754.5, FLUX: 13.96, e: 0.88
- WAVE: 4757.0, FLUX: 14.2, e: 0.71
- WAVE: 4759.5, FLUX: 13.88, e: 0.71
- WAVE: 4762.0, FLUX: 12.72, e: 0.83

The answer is -0.67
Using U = 1.04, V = 0.996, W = 0.92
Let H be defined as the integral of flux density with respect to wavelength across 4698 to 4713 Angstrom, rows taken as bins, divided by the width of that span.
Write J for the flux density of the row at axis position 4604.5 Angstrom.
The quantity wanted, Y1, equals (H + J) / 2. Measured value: 13.3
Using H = 13.1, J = 13.42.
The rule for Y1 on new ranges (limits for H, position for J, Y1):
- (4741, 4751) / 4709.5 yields 13.3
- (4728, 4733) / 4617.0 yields 13.5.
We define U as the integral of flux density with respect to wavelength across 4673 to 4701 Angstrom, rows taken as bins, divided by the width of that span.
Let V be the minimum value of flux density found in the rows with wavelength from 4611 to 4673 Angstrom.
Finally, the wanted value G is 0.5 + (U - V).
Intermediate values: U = 13.3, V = 11.63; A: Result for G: 2.18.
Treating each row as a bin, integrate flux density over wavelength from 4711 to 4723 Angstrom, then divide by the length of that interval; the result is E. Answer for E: 13.7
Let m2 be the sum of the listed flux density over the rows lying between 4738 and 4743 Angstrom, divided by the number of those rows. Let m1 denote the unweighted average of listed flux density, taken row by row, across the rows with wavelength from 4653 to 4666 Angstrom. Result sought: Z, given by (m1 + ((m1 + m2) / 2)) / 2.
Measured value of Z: 13.5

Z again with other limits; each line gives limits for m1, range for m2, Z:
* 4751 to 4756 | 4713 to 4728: 13.4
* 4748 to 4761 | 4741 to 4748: 13.8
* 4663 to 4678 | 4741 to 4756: 13.4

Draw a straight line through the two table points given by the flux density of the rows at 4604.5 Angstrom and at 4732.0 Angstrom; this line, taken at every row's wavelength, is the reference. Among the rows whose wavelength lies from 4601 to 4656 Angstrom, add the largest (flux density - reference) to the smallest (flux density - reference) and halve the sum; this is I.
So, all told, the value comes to -0.30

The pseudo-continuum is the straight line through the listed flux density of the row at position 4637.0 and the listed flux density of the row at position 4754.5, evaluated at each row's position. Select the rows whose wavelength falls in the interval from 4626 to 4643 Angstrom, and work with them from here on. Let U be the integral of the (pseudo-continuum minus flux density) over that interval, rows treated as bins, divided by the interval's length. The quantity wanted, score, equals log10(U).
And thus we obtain -0.1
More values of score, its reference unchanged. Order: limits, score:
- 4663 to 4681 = 0.1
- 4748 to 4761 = -0.7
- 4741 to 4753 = -0.5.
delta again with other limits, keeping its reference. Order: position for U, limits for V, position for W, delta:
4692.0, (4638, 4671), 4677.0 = -0.74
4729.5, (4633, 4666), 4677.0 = -0.77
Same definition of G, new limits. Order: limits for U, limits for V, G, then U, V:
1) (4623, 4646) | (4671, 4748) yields 1.94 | 13.8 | 12.34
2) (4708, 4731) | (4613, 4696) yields 2.36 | 13.5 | 11.63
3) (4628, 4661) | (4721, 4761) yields 1.31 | 13.4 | 12.62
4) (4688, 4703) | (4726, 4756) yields 1.39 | 13.5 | 12.62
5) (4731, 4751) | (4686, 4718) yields 1.98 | 13.8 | 12.34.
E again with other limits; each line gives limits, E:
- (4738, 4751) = 13.7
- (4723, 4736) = 13.9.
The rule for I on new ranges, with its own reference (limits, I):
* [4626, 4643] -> -0.01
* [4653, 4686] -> -0.76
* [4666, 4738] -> -1.12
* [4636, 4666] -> -0.65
